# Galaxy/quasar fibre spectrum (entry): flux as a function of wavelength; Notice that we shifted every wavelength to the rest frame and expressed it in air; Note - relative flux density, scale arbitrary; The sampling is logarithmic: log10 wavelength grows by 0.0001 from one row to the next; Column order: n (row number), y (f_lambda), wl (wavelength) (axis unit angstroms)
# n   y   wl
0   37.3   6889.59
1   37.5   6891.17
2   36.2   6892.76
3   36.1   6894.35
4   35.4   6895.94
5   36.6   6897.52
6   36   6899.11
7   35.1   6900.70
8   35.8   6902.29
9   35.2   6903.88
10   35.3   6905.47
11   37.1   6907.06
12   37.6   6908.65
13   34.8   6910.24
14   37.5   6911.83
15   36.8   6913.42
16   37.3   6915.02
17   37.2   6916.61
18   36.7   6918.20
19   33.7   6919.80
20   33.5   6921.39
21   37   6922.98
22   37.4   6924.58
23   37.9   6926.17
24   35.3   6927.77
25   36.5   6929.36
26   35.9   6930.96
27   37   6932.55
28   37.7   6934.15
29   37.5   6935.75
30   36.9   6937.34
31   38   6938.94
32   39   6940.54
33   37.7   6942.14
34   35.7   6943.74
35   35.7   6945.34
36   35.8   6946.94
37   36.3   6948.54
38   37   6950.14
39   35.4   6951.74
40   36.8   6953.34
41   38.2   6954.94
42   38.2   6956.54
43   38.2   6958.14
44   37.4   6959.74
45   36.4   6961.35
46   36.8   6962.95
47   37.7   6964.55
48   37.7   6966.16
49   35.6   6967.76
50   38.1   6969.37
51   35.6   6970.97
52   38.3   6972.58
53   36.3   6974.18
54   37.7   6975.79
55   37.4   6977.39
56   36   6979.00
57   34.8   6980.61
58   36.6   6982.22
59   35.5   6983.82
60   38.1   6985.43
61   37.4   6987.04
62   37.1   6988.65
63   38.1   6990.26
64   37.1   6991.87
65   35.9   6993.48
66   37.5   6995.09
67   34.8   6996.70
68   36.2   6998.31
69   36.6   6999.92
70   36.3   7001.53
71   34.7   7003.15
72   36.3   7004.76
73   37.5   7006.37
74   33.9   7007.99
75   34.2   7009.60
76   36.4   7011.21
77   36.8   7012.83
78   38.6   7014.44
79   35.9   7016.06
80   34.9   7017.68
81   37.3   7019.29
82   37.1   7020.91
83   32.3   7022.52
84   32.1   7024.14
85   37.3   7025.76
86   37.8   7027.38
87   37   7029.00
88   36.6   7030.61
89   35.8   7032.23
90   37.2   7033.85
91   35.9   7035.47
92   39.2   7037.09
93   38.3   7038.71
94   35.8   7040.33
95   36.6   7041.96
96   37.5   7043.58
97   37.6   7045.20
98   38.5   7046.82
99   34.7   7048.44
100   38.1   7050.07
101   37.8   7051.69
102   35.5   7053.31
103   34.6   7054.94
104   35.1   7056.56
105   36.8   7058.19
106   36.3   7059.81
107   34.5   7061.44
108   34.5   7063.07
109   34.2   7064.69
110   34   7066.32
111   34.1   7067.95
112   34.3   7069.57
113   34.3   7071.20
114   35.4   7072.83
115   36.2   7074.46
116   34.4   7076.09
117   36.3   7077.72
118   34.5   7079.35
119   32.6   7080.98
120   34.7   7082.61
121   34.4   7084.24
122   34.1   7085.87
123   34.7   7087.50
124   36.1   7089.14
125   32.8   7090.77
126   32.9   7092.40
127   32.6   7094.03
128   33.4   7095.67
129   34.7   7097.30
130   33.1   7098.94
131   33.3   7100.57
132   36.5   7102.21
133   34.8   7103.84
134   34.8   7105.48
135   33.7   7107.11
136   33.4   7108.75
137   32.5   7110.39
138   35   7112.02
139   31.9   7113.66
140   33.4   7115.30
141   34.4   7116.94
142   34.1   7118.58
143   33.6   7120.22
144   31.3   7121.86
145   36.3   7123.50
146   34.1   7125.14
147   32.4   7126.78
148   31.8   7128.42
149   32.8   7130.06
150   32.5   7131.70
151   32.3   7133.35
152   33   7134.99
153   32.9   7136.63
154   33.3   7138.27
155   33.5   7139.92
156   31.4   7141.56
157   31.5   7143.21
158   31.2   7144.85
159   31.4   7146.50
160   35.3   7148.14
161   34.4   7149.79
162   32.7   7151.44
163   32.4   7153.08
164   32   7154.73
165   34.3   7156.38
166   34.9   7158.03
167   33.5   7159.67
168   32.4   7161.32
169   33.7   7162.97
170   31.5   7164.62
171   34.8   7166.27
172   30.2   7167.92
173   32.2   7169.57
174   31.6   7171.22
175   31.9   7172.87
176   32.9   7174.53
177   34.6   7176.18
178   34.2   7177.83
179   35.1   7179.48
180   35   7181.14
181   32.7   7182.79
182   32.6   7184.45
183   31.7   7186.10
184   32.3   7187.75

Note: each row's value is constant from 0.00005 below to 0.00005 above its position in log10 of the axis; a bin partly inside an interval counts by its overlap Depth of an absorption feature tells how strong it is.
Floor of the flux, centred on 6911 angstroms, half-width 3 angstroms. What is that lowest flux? 34.8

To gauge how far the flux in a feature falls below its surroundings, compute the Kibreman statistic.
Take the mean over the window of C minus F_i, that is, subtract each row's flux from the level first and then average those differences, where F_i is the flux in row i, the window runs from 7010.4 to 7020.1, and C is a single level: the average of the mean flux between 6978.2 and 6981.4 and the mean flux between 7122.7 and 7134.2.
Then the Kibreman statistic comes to -2.4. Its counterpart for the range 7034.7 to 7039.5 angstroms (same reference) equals -3.5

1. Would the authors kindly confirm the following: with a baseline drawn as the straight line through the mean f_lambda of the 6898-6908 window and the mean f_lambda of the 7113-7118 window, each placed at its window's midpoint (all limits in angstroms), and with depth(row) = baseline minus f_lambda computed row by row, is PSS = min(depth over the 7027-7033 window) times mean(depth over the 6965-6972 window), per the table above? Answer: 6.3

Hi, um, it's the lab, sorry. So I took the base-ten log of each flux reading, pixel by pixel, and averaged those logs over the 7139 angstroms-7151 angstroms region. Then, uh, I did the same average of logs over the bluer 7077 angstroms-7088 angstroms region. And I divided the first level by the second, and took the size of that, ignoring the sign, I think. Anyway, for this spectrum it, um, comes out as 0.98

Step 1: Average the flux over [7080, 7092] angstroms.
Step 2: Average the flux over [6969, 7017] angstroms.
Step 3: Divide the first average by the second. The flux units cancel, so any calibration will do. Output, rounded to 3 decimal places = 0.936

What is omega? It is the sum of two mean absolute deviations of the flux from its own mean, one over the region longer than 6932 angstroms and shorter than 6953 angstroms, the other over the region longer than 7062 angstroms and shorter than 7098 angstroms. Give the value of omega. 1.6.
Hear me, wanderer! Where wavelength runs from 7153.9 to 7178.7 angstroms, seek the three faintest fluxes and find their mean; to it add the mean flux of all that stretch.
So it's 64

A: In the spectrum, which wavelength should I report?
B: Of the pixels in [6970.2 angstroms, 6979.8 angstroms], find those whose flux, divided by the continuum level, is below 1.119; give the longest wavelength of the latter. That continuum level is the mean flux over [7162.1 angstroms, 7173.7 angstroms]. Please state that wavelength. 6979.00 angstroms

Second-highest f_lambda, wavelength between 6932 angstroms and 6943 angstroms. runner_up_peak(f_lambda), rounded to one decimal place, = 38.0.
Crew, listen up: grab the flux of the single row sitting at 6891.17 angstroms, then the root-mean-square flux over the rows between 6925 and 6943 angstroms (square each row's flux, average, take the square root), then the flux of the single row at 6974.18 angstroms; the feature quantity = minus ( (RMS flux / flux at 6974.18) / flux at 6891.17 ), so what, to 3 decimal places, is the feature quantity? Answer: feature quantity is -0.027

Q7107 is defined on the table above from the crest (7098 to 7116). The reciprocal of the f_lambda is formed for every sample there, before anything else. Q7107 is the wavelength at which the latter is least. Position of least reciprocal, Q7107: 7102.21 angstroms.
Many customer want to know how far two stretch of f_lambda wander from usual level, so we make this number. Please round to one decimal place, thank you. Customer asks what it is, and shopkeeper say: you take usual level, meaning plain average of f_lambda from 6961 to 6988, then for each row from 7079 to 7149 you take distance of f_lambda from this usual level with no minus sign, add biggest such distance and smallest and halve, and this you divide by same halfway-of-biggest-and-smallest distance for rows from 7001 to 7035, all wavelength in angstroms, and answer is 1.3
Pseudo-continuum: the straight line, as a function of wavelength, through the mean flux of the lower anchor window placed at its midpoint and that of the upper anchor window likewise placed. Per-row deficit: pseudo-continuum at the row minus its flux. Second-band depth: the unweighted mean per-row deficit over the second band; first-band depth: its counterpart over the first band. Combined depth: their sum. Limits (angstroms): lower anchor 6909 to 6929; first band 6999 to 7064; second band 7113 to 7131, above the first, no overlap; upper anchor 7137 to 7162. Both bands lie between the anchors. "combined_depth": -1.5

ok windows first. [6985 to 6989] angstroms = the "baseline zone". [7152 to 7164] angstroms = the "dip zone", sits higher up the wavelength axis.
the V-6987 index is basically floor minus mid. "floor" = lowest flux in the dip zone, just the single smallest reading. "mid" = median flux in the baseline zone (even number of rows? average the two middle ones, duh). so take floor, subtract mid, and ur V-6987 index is -5.4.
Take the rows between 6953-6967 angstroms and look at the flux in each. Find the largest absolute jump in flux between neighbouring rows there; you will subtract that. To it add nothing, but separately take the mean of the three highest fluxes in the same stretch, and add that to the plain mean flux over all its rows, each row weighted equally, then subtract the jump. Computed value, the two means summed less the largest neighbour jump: 74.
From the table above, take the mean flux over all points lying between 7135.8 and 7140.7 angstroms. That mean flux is 33.2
